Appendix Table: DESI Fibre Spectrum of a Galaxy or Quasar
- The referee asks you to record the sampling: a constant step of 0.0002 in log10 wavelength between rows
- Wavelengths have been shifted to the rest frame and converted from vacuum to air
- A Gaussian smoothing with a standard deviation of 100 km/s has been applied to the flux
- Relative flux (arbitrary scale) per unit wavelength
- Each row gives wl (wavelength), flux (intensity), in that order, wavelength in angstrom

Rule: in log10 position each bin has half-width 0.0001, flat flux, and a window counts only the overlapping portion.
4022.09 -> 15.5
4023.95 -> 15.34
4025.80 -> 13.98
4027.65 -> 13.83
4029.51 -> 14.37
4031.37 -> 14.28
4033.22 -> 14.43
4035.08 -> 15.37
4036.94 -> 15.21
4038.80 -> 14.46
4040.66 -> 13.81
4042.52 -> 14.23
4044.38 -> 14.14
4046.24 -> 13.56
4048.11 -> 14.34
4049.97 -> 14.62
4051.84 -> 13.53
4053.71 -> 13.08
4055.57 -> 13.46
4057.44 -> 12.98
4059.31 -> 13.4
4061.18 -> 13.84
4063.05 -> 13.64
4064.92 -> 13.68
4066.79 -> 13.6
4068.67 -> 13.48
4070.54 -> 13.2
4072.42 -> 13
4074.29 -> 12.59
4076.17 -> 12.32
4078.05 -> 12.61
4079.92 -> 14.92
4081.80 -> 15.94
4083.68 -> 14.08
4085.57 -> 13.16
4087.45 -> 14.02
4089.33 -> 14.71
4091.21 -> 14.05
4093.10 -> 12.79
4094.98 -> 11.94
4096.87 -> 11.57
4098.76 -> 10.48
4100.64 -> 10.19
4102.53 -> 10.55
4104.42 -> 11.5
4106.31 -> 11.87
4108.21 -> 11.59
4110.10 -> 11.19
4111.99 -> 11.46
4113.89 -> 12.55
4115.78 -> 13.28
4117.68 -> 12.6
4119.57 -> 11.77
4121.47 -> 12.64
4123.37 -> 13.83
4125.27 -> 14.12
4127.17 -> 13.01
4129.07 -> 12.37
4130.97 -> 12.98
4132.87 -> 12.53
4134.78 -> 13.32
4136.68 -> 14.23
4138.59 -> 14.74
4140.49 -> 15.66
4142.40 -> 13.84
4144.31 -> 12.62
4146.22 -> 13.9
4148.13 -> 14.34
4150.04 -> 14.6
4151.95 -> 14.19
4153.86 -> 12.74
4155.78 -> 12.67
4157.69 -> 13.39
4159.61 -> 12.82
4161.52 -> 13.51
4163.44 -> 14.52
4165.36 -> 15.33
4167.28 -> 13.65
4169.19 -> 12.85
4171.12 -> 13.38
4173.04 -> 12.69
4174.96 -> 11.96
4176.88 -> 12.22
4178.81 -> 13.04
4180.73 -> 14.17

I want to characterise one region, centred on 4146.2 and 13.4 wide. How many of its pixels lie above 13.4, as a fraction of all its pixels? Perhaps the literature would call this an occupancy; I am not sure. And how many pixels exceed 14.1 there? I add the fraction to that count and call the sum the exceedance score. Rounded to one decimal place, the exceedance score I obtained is 4.9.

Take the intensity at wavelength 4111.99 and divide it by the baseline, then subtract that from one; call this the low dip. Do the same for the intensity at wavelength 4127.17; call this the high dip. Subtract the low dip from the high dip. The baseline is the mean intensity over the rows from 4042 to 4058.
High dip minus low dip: -0.11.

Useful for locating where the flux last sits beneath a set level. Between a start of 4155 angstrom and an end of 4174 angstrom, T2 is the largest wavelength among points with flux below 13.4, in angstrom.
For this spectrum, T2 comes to 4173.04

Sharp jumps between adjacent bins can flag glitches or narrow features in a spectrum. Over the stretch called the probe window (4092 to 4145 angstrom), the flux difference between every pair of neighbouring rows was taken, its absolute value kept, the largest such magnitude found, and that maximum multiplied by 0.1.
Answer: 0.18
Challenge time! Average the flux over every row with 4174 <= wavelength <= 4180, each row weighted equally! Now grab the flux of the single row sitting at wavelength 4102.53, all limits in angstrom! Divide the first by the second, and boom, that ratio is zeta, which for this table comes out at 1.18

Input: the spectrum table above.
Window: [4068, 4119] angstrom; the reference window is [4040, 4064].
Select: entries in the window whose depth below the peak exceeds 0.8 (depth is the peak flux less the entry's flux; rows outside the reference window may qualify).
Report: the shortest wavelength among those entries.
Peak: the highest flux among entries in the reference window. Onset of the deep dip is 4068.67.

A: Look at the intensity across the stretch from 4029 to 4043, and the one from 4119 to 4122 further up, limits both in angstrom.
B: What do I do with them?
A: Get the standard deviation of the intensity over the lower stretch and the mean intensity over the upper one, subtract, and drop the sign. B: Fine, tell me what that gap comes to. 11.7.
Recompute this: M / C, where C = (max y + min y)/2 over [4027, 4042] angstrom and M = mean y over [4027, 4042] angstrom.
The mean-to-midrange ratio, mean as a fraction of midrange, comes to 0.992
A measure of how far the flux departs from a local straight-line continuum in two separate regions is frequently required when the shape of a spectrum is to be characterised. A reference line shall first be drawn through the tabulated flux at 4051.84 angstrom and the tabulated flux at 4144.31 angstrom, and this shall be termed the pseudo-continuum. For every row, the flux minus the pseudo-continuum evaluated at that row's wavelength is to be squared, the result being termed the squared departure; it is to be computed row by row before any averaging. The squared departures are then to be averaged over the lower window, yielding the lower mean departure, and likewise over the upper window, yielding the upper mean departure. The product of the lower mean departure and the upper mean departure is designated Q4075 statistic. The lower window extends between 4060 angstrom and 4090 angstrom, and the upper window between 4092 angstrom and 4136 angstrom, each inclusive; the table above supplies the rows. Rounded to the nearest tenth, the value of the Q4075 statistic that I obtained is 1.8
